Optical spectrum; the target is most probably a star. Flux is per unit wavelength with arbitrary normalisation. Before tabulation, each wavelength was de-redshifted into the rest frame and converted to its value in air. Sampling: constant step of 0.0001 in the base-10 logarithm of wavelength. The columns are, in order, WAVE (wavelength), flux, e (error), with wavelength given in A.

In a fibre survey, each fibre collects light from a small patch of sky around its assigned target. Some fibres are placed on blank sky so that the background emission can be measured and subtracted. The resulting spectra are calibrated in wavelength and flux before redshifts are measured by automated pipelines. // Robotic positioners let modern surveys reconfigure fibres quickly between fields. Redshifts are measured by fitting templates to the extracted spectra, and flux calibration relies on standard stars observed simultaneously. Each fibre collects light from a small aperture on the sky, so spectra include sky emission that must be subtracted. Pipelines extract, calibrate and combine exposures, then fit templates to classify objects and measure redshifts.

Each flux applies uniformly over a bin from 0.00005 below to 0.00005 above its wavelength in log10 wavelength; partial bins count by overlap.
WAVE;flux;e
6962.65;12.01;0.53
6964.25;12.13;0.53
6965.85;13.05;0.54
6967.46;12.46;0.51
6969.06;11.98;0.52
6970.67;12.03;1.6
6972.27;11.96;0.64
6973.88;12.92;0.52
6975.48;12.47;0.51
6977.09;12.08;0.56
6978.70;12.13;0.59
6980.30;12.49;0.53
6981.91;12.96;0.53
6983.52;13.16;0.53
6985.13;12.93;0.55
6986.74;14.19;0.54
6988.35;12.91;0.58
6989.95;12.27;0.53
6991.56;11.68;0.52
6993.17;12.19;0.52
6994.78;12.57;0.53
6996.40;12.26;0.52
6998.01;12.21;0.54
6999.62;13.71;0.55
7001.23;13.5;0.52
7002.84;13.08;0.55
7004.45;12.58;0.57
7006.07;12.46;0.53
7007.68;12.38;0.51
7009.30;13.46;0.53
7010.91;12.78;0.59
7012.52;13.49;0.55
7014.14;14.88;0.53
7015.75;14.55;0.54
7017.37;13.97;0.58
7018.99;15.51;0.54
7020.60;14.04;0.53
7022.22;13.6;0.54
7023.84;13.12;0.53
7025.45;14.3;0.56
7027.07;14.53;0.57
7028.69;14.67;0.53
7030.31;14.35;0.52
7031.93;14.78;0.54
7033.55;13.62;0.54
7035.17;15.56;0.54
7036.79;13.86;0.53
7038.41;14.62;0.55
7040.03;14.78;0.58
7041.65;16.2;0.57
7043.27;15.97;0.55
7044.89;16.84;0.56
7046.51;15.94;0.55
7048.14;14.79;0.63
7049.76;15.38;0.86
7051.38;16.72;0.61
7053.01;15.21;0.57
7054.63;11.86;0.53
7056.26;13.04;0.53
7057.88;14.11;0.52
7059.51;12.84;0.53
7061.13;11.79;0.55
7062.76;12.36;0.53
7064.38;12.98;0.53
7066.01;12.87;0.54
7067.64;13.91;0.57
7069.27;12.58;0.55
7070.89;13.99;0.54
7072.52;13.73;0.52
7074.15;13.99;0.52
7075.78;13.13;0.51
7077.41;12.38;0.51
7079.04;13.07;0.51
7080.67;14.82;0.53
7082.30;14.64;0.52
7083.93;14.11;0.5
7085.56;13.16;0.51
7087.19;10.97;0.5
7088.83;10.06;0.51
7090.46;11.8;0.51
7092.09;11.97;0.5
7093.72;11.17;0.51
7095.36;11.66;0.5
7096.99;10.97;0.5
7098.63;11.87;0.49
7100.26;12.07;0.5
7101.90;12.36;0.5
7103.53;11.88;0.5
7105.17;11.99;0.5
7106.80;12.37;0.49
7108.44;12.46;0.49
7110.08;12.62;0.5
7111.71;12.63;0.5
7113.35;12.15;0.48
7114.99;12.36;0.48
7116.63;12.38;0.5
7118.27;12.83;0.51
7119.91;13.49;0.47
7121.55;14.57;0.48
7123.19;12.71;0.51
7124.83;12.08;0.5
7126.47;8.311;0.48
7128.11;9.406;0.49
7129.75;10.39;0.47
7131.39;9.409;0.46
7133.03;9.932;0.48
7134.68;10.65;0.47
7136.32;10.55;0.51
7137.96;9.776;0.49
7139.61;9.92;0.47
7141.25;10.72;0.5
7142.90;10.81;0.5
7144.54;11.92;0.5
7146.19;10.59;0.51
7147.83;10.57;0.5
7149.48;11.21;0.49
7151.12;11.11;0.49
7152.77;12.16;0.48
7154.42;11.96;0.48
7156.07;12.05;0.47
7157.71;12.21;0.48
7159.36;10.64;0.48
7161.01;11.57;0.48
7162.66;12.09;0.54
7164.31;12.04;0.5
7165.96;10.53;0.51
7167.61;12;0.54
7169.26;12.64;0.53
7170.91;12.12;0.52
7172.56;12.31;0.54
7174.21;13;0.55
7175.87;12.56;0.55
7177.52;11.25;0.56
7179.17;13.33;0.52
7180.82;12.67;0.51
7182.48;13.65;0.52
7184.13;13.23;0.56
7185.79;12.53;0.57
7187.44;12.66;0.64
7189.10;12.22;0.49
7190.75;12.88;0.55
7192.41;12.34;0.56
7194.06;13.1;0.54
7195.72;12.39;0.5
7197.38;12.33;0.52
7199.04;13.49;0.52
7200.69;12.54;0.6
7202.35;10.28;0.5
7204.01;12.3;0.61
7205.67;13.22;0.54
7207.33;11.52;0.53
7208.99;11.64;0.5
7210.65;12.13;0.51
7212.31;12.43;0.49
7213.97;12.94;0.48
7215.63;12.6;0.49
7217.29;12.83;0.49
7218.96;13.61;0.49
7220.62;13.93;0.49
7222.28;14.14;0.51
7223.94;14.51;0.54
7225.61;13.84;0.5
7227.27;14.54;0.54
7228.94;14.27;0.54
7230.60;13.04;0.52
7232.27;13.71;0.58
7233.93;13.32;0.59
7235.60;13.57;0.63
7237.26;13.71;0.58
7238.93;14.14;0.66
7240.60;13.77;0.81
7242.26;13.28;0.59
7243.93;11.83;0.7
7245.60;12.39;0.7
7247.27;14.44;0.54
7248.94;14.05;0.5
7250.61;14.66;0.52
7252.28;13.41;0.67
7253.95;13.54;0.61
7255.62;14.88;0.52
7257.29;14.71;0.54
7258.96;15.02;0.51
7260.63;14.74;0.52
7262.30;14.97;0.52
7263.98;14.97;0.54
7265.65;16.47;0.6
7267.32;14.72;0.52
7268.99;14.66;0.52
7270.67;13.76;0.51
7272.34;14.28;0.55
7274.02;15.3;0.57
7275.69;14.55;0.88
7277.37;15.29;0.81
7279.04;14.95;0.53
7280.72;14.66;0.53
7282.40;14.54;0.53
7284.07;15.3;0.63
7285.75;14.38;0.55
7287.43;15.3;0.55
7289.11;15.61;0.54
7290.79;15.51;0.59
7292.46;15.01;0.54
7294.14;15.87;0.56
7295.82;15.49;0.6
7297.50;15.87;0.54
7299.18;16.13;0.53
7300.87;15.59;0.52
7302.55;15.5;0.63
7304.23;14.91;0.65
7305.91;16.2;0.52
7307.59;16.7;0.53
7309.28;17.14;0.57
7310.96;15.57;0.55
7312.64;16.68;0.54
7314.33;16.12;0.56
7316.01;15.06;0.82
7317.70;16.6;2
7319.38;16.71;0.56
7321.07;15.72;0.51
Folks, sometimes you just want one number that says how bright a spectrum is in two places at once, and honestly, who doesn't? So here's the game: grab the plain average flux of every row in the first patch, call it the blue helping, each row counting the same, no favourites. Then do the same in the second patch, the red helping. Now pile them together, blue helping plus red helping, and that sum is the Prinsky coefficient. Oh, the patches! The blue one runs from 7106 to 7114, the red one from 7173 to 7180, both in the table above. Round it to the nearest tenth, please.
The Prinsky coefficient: 25.0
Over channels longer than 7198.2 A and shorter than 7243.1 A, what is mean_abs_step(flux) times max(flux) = 9.6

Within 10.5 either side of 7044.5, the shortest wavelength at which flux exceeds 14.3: 7035.17 A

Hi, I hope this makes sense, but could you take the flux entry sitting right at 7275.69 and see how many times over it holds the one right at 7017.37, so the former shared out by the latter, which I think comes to 1.04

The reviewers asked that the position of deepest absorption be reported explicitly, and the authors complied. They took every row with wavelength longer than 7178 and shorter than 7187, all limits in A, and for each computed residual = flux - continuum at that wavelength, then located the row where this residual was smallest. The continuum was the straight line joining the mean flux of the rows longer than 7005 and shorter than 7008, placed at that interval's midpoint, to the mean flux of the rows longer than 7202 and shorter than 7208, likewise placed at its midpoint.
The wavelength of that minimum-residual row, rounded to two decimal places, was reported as 7185.79 A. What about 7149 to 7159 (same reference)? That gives 7151.12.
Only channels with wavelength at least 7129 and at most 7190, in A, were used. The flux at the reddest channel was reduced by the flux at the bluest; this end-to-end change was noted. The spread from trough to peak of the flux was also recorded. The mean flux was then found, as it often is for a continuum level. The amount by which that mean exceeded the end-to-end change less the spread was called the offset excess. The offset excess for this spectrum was 14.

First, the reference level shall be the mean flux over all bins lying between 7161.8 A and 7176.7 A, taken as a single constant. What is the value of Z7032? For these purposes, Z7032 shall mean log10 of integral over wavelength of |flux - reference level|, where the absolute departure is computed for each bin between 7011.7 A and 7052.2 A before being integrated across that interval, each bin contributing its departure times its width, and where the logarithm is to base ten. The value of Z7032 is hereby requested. 2.0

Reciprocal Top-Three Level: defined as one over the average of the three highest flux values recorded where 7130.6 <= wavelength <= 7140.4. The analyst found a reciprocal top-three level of 0.096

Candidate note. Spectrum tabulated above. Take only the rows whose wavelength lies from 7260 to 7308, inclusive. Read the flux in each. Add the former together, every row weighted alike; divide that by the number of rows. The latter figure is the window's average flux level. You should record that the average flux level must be 15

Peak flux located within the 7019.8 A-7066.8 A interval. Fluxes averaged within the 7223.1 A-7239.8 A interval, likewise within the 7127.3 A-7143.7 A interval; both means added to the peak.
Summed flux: 40.9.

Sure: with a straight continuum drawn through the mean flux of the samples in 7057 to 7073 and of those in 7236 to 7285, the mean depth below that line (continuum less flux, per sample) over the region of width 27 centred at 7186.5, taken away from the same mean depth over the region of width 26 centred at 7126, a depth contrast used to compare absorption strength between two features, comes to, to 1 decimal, 1.0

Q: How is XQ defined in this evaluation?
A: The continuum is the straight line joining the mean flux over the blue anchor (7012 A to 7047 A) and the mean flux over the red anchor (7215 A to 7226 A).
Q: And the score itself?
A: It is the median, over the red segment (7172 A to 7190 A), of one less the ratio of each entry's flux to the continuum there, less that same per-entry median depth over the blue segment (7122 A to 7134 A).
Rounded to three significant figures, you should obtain -0.211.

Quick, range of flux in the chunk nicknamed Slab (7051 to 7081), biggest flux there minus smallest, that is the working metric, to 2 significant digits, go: 4.9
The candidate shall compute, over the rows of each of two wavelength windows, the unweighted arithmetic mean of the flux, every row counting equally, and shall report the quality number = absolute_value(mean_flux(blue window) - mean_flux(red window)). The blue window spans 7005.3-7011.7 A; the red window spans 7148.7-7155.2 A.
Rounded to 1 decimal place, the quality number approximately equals 1.2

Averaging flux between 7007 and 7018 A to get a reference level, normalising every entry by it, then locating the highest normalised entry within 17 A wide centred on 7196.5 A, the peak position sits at 7199.04 A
